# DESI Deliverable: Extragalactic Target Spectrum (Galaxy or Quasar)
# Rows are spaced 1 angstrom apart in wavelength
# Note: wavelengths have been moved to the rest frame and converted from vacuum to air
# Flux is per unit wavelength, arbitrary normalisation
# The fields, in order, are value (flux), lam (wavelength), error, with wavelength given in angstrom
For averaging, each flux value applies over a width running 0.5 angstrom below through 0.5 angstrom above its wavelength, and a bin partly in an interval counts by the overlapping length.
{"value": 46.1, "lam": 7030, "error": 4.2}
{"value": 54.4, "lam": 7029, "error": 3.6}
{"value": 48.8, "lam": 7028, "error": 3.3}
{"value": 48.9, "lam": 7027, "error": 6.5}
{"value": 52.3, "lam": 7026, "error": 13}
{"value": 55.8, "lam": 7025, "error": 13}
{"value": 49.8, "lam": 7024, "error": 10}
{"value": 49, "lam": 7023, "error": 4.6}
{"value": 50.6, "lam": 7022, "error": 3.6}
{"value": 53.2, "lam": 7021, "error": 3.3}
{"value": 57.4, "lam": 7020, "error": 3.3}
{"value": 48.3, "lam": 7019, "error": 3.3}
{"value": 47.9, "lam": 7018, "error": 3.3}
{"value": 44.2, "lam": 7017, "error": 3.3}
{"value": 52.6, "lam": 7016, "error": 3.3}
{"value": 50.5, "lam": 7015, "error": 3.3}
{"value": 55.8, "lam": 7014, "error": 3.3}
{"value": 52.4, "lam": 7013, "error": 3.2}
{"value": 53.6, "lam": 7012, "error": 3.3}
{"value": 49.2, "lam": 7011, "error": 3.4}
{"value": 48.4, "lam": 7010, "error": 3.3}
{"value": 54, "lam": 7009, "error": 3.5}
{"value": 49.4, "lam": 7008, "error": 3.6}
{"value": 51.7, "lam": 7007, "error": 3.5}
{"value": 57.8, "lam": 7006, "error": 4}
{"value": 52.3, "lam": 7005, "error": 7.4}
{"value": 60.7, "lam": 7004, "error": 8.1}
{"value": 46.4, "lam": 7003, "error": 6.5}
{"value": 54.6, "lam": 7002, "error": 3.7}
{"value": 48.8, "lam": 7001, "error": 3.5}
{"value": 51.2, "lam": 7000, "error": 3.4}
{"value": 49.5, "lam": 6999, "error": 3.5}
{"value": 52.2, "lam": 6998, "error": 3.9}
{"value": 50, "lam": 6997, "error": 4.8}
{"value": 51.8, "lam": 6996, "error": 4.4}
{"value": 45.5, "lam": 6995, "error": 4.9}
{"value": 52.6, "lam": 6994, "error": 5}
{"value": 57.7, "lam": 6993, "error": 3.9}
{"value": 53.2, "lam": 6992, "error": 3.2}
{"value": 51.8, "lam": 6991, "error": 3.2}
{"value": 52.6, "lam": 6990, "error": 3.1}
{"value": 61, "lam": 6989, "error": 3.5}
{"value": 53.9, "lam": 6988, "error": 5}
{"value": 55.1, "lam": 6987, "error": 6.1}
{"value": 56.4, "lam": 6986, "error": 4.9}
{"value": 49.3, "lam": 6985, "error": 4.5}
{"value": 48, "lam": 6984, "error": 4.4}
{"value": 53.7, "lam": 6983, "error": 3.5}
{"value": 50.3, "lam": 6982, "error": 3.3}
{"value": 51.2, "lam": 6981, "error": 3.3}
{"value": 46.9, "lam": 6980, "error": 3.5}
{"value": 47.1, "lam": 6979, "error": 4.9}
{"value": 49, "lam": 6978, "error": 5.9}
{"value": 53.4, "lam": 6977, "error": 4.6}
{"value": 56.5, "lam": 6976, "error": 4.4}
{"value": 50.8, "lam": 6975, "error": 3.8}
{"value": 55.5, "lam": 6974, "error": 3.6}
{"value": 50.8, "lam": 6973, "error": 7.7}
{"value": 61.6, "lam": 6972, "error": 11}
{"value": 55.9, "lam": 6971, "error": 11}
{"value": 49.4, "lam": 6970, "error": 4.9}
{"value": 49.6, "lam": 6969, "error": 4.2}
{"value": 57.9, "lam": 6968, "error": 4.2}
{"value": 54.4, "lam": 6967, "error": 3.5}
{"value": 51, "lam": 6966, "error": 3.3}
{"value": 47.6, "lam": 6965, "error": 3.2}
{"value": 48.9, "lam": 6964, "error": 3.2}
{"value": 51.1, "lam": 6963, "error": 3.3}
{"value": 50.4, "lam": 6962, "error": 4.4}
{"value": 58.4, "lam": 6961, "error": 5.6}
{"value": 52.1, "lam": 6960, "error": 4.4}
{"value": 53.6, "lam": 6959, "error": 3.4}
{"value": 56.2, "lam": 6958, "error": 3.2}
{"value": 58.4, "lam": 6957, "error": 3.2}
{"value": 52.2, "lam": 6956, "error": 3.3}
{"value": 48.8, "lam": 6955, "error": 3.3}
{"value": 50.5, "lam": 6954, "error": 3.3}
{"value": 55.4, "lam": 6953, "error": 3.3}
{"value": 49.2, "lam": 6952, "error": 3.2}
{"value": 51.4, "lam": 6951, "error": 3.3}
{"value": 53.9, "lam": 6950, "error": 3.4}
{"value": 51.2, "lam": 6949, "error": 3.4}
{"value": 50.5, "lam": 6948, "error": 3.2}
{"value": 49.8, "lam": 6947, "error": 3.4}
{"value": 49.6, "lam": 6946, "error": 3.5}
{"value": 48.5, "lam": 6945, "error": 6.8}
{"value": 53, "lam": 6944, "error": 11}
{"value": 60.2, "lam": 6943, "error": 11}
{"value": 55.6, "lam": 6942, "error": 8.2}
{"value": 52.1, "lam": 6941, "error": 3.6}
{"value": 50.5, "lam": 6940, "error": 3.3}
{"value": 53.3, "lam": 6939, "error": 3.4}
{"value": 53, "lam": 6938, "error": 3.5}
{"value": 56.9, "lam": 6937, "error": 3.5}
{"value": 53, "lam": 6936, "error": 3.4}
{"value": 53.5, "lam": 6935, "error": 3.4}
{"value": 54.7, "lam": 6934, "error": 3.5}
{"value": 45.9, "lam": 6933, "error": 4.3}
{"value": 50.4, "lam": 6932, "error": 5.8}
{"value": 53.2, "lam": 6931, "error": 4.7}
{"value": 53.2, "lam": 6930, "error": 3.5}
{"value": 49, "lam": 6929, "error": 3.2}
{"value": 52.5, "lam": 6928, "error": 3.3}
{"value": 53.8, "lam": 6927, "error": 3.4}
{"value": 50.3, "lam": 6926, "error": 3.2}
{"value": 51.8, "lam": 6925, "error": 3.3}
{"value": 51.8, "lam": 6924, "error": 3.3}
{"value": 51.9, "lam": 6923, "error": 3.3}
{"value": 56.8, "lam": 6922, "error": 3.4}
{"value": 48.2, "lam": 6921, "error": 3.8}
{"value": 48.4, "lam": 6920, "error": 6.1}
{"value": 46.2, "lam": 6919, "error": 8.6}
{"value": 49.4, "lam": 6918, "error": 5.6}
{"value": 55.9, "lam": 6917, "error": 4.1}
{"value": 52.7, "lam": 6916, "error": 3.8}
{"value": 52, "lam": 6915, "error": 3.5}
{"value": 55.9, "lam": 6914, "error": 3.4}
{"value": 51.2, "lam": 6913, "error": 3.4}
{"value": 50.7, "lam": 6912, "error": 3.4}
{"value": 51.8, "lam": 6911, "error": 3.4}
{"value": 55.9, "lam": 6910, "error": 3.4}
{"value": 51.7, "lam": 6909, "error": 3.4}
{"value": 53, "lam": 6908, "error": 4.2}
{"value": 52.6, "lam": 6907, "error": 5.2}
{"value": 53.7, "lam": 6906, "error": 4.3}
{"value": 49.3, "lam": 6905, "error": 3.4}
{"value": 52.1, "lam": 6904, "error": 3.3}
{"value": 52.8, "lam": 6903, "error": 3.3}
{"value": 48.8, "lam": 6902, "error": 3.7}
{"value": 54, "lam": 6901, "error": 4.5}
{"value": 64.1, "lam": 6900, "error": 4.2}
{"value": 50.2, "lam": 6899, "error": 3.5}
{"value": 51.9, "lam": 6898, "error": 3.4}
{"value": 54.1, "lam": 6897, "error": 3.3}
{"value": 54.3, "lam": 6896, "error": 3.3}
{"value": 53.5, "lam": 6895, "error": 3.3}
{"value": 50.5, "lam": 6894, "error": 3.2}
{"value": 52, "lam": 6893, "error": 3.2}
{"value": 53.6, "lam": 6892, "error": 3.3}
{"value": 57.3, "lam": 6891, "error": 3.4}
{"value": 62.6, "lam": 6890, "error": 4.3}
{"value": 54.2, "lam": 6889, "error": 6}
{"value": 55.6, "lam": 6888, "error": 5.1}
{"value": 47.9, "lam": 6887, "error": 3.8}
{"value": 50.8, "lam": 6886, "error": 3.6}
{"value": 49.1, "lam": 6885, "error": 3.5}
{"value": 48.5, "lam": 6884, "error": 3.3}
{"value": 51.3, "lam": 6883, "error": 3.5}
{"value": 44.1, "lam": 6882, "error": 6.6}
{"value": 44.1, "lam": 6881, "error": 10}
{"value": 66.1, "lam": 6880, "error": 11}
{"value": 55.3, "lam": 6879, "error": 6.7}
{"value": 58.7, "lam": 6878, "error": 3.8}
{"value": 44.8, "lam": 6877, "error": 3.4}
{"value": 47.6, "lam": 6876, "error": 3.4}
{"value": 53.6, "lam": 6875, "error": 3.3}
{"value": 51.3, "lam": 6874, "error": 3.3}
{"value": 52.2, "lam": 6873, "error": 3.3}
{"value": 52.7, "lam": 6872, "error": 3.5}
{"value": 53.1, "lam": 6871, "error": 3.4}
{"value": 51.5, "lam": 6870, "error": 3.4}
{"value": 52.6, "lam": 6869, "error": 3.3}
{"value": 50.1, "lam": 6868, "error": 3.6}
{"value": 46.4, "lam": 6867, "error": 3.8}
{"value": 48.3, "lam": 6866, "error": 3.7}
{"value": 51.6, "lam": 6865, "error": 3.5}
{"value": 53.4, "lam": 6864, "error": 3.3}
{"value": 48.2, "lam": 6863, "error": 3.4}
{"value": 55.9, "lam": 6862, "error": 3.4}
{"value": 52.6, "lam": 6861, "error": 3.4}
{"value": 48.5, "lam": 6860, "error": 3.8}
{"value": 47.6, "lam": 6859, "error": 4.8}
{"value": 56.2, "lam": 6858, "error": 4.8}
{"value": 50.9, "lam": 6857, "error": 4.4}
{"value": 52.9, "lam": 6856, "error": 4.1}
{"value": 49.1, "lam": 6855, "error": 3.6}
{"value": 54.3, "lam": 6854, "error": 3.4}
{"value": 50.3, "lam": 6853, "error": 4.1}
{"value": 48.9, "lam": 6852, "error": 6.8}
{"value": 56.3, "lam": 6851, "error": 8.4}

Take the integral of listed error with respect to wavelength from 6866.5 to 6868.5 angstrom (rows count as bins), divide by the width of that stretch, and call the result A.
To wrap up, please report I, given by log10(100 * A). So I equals 2.57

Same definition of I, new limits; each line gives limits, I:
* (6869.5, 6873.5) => 2.53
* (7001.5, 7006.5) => 2.77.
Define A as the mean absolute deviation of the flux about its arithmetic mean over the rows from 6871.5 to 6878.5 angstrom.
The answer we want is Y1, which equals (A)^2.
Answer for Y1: 10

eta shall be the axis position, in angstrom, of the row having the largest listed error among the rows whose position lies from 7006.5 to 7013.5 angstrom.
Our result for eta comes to 7008 angstrom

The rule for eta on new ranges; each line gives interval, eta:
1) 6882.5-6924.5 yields 6919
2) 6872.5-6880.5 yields 6880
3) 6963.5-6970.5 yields 6970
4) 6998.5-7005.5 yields 7004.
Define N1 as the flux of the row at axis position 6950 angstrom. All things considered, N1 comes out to 53.9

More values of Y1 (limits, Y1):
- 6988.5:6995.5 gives 11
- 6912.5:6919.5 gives 6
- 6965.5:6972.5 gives 13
